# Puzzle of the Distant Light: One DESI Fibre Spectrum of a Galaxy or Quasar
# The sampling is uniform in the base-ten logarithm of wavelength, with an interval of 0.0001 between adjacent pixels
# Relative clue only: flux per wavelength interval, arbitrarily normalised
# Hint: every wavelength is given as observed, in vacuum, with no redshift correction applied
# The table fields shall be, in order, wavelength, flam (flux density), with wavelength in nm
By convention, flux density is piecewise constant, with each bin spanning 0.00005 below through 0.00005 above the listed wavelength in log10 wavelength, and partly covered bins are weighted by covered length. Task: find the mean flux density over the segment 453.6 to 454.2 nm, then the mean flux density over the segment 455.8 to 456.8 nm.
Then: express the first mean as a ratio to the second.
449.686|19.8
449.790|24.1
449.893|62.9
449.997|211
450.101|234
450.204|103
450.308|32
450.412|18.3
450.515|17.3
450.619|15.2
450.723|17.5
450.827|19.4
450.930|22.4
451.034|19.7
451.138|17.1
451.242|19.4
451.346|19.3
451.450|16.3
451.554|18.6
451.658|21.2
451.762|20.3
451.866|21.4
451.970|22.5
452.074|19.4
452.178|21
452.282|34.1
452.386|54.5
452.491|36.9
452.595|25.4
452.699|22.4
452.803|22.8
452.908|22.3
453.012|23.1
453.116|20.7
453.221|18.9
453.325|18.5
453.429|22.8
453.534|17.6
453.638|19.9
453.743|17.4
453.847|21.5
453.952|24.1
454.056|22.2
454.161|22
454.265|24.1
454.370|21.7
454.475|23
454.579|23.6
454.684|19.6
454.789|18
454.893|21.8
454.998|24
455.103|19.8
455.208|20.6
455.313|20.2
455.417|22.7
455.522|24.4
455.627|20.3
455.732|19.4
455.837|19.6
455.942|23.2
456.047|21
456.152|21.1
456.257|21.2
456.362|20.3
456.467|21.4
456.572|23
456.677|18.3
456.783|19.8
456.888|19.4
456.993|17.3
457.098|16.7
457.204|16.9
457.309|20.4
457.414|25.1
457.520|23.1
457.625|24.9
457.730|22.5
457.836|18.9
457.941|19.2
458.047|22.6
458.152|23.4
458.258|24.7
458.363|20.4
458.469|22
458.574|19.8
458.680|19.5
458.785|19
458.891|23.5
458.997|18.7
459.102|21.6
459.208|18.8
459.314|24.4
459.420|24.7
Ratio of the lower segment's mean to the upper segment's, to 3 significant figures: 1.01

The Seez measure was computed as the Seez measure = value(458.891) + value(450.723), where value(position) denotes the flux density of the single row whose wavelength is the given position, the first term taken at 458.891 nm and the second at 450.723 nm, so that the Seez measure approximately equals 41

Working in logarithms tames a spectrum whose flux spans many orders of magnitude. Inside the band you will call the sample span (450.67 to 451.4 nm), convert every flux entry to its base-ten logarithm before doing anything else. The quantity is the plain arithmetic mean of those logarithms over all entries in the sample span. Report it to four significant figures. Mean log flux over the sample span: 1.283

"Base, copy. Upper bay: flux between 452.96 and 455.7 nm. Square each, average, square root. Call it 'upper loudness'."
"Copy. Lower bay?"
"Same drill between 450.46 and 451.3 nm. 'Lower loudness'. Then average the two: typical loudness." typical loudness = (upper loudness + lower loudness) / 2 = 20.0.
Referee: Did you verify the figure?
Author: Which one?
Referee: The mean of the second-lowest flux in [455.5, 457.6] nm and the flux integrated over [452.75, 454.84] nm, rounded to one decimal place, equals 30.6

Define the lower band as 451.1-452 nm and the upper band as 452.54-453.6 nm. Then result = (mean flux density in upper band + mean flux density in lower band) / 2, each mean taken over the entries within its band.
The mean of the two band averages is 20.5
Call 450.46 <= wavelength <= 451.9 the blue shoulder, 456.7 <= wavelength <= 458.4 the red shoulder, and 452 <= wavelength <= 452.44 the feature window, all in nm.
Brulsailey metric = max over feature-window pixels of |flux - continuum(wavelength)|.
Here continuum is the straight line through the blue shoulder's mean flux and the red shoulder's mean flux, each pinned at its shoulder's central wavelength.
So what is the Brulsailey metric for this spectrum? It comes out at 35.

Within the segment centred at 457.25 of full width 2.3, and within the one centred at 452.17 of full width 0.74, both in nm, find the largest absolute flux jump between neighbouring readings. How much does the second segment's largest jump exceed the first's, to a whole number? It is 16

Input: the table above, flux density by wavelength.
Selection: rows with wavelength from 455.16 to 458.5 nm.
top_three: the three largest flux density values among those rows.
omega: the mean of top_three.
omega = 24.9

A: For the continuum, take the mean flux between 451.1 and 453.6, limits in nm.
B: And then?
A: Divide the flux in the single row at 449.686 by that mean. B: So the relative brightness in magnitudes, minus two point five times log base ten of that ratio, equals 0.17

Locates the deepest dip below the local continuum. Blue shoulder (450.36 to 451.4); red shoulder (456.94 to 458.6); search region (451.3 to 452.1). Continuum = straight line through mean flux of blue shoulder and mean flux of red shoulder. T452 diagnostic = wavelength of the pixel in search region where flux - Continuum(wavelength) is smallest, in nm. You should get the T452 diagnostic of 451.450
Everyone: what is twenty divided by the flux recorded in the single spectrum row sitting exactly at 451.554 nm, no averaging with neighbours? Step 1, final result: 1.08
